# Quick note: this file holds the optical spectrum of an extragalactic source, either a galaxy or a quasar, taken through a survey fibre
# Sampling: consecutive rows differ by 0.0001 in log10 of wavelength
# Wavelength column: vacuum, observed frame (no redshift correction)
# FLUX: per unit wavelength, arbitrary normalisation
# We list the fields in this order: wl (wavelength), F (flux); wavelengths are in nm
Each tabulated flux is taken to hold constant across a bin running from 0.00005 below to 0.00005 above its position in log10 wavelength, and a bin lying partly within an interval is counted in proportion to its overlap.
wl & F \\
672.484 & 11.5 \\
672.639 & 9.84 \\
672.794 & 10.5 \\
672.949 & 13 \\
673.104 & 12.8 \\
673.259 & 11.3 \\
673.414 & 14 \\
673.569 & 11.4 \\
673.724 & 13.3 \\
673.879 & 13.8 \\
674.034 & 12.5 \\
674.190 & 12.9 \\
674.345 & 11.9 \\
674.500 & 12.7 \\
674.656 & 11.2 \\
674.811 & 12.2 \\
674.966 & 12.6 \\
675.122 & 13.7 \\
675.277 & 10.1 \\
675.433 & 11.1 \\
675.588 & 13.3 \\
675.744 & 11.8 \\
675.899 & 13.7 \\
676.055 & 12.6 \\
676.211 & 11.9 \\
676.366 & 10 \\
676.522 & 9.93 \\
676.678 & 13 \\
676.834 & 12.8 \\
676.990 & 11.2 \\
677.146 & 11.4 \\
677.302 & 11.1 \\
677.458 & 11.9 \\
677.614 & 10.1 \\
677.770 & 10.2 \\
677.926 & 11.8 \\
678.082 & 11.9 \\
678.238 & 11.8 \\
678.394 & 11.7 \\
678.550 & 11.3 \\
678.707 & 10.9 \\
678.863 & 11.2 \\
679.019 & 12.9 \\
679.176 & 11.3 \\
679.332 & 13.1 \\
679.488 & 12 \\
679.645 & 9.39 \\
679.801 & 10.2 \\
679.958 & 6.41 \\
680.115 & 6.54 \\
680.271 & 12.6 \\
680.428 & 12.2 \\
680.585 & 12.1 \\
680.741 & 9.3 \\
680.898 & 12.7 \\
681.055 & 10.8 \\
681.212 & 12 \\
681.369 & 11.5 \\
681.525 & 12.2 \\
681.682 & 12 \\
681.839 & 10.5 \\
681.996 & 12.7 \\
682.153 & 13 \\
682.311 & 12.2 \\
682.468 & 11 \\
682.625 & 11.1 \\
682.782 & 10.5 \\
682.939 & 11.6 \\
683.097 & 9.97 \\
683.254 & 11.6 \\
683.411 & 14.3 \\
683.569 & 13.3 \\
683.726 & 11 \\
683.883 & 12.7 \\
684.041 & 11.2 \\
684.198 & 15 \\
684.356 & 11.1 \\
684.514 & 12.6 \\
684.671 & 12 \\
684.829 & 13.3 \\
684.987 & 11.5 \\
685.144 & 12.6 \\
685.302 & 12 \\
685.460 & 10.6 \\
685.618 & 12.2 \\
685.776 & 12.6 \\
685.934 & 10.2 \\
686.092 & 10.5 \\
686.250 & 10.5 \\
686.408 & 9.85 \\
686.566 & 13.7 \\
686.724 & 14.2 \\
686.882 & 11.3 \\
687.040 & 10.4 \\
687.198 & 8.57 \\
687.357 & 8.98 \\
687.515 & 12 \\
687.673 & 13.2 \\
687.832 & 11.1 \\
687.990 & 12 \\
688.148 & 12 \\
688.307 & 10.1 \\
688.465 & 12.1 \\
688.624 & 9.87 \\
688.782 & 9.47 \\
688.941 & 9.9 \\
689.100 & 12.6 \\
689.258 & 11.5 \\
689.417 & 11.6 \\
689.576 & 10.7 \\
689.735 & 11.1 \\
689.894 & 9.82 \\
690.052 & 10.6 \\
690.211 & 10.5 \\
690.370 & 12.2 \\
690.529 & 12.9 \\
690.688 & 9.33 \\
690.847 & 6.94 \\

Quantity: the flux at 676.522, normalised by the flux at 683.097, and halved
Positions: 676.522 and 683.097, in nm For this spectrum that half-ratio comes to 0.498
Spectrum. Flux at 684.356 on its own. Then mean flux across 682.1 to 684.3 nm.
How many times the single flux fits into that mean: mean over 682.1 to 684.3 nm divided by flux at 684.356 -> 1.08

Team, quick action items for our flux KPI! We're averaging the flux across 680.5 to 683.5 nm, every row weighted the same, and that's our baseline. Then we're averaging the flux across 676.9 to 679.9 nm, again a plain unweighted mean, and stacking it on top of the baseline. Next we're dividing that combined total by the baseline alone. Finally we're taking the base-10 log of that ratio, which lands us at 0.295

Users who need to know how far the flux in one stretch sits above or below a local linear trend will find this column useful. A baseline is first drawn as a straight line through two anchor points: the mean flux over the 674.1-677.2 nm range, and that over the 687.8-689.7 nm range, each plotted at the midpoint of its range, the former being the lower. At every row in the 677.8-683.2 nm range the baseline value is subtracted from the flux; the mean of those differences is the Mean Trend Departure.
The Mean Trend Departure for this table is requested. -0.4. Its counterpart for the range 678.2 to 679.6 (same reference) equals 0.0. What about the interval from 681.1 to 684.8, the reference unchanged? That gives 0.5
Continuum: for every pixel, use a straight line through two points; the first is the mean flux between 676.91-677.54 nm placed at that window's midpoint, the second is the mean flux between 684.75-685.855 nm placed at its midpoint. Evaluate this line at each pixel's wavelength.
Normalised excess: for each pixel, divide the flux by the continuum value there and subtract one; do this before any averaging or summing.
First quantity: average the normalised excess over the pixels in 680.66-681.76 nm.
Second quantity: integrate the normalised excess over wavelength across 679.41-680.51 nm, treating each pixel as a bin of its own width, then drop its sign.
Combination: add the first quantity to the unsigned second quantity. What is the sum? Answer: 0.142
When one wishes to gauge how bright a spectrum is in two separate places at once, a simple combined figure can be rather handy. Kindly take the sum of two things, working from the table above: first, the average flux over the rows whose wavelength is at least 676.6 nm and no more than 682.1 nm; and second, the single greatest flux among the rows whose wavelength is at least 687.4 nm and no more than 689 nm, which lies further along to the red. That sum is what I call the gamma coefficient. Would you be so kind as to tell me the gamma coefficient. 24.5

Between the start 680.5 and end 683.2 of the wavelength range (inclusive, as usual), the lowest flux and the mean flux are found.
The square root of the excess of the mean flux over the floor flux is 1.48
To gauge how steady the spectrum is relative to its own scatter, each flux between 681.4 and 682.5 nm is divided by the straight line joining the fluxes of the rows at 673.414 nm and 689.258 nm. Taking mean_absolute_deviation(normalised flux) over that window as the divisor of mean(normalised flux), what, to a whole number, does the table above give 18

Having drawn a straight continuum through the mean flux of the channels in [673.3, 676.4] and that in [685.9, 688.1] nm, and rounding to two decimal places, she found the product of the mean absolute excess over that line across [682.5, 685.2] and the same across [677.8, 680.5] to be 1.45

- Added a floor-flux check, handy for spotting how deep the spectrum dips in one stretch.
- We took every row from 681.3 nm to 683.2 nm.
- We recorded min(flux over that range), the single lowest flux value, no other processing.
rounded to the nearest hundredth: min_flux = 9.97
